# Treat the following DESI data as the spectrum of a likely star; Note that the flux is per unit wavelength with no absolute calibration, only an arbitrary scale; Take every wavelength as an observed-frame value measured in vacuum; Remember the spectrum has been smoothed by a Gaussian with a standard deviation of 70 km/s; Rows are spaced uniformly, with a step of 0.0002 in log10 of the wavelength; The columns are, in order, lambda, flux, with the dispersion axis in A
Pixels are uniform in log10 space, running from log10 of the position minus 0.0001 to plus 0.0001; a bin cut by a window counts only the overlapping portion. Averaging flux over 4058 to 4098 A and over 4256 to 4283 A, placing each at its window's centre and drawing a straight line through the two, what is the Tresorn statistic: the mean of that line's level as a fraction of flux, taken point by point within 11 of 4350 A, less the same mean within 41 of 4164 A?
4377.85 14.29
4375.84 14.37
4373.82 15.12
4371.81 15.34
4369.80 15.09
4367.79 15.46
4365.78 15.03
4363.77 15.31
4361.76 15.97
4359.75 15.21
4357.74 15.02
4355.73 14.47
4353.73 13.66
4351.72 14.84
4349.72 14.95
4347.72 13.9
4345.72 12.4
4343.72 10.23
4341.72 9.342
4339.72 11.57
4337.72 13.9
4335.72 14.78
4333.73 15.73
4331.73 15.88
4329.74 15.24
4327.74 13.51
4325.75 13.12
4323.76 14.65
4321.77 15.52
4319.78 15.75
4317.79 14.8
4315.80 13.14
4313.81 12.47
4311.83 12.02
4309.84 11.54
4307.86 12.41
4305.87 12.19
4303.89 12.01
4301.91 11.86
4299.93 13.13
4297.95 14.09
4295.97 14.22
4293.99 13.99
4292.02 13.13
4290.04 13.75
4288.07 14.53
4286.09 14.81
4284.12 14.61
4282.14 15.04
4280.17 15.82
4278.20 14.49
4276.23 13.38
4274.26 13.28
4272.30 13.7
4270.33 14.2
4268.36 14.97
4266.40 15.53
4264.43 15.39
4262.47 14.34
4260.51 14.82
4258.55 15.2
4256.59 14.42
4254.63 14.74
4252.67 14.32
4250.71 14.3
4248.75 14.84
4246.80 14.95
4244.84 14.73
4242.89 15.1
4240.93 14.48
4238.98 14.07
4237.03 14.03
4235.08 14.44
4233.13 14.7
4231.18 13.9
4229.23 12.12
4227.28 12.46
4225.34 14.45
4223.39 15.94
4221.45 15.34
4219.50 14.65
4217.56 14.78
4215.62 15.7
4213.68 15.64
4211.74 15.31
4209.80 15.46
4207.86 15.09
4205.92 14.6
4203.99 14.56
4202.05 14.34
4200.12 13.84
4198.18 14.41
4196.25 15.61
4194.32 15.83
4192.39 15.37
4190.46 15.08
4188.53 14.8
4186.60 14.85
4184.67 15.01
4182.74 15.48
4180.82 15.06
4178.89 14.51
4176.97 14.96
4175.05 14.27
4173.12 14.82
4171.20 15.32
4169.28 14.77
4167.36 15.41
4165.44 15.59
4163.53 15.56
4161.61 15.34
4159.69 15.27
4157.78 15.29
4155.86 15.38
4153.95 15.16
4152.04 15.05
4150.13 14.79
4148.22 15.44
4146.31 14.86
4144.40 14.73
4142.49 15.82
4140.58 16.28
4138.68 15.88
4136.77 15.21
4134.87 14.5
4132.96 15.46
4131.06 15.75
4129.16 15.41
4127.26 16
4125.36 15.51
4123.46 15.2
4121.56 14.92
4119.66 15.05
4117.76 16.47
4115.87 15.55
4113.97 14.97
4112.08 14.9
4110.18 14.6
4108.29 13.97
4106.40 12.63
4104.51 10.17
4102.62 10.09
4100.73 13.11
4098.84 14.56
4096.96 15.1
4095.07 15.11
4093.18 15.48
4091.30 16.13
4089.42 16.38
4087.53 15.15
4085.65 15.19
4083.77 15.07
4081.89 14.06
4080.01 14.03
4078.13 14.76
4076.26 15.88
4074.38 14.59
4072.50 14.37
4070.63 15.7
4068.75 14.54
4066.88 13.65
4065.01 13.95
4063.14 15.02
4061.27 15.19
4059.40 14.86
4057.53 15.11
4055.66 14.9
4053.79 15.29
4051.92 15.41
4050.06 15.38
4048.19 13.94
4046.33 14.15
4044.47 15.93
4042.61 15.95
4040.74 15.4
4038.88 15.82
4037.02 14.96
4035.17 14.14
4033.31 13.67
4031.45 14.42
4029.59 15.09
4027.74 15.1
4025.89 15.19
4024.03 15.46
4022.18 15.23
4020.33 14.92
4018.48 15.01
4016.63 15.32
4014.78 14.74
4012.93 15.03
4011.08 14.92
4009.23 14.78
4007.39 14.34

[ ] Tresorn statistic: 0.14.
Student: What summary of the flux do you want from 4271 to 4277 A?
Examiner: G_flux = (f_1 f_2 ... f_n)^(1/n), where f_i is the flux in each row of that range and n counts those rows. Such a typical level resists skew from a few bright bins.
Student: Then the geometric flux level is 13.5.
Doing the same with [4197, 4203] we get 14.2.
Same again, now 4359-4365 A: 15.5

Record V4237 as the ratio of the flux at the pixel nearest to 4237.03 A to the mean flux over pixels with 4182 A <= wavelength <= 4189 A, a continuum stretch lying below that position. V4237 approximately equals 0.93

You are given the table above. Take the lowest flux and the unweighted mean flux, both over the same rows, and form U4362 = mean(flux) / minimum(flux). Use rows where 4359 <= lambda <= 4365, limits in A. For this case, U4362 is 1.02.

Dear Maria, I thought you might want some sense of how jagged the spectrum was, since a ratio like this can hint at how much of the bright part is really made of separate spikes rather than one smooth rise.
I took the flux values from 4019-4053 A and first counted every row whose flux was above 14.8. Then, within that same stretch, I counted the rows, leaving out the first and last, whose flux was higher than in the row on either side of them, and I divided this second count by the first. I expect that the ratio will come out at 0.23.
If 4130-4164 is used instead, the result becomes 0.20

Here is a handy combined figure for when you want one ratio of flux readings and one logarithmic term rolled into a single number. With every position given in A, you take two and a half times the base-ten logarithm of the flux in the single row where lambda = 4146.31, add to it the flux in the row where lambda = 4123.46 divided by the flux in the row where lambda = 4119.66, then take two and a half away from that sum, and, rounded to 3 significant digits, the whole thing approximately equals 1.44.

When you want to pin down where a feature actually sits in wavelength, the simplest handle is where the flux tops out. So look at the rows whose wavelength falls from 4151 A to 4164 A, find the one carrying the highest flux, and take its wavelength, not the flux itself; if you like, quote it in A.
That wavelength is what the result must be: 4163.53 A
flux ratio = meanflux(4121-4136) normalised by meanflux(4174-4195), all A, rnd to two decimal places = 1.02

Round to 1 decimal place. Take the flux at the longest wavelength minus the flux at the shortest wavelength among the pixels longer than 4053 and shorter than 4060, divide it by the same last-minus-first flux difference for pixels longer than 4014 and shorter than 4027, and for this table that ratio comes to -1.0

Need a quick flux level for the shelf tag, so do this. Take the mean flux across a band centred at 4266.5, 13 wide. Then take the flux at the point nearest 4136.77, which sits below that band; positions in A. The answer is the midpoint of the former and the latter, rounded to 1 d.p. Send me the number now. 15.0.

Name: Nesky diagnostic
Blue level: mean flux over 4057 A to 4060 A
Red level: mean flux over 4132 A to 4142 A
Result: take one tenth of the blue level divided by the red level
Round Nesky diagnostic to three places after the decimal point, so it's 0.097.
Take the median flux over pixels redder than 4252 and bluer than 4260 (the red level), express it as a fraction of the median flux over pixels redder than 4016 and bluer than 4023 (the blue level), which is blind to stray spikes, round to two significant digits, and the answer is 0.96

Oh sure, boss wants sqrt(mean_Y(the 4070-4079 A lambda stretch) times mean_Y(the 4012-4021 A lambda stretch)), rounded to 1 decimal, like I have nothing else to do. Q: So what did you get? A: 15.0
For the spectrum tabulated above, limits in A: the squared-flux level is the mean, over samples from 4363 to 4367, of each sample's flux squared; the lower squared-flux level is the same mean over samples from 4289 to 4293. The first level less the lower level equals 49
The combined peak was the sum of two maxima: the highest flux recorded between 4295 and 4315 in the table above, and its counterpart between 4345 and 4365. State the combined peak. 30.2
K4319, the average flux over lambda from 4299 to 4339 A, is 13.7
